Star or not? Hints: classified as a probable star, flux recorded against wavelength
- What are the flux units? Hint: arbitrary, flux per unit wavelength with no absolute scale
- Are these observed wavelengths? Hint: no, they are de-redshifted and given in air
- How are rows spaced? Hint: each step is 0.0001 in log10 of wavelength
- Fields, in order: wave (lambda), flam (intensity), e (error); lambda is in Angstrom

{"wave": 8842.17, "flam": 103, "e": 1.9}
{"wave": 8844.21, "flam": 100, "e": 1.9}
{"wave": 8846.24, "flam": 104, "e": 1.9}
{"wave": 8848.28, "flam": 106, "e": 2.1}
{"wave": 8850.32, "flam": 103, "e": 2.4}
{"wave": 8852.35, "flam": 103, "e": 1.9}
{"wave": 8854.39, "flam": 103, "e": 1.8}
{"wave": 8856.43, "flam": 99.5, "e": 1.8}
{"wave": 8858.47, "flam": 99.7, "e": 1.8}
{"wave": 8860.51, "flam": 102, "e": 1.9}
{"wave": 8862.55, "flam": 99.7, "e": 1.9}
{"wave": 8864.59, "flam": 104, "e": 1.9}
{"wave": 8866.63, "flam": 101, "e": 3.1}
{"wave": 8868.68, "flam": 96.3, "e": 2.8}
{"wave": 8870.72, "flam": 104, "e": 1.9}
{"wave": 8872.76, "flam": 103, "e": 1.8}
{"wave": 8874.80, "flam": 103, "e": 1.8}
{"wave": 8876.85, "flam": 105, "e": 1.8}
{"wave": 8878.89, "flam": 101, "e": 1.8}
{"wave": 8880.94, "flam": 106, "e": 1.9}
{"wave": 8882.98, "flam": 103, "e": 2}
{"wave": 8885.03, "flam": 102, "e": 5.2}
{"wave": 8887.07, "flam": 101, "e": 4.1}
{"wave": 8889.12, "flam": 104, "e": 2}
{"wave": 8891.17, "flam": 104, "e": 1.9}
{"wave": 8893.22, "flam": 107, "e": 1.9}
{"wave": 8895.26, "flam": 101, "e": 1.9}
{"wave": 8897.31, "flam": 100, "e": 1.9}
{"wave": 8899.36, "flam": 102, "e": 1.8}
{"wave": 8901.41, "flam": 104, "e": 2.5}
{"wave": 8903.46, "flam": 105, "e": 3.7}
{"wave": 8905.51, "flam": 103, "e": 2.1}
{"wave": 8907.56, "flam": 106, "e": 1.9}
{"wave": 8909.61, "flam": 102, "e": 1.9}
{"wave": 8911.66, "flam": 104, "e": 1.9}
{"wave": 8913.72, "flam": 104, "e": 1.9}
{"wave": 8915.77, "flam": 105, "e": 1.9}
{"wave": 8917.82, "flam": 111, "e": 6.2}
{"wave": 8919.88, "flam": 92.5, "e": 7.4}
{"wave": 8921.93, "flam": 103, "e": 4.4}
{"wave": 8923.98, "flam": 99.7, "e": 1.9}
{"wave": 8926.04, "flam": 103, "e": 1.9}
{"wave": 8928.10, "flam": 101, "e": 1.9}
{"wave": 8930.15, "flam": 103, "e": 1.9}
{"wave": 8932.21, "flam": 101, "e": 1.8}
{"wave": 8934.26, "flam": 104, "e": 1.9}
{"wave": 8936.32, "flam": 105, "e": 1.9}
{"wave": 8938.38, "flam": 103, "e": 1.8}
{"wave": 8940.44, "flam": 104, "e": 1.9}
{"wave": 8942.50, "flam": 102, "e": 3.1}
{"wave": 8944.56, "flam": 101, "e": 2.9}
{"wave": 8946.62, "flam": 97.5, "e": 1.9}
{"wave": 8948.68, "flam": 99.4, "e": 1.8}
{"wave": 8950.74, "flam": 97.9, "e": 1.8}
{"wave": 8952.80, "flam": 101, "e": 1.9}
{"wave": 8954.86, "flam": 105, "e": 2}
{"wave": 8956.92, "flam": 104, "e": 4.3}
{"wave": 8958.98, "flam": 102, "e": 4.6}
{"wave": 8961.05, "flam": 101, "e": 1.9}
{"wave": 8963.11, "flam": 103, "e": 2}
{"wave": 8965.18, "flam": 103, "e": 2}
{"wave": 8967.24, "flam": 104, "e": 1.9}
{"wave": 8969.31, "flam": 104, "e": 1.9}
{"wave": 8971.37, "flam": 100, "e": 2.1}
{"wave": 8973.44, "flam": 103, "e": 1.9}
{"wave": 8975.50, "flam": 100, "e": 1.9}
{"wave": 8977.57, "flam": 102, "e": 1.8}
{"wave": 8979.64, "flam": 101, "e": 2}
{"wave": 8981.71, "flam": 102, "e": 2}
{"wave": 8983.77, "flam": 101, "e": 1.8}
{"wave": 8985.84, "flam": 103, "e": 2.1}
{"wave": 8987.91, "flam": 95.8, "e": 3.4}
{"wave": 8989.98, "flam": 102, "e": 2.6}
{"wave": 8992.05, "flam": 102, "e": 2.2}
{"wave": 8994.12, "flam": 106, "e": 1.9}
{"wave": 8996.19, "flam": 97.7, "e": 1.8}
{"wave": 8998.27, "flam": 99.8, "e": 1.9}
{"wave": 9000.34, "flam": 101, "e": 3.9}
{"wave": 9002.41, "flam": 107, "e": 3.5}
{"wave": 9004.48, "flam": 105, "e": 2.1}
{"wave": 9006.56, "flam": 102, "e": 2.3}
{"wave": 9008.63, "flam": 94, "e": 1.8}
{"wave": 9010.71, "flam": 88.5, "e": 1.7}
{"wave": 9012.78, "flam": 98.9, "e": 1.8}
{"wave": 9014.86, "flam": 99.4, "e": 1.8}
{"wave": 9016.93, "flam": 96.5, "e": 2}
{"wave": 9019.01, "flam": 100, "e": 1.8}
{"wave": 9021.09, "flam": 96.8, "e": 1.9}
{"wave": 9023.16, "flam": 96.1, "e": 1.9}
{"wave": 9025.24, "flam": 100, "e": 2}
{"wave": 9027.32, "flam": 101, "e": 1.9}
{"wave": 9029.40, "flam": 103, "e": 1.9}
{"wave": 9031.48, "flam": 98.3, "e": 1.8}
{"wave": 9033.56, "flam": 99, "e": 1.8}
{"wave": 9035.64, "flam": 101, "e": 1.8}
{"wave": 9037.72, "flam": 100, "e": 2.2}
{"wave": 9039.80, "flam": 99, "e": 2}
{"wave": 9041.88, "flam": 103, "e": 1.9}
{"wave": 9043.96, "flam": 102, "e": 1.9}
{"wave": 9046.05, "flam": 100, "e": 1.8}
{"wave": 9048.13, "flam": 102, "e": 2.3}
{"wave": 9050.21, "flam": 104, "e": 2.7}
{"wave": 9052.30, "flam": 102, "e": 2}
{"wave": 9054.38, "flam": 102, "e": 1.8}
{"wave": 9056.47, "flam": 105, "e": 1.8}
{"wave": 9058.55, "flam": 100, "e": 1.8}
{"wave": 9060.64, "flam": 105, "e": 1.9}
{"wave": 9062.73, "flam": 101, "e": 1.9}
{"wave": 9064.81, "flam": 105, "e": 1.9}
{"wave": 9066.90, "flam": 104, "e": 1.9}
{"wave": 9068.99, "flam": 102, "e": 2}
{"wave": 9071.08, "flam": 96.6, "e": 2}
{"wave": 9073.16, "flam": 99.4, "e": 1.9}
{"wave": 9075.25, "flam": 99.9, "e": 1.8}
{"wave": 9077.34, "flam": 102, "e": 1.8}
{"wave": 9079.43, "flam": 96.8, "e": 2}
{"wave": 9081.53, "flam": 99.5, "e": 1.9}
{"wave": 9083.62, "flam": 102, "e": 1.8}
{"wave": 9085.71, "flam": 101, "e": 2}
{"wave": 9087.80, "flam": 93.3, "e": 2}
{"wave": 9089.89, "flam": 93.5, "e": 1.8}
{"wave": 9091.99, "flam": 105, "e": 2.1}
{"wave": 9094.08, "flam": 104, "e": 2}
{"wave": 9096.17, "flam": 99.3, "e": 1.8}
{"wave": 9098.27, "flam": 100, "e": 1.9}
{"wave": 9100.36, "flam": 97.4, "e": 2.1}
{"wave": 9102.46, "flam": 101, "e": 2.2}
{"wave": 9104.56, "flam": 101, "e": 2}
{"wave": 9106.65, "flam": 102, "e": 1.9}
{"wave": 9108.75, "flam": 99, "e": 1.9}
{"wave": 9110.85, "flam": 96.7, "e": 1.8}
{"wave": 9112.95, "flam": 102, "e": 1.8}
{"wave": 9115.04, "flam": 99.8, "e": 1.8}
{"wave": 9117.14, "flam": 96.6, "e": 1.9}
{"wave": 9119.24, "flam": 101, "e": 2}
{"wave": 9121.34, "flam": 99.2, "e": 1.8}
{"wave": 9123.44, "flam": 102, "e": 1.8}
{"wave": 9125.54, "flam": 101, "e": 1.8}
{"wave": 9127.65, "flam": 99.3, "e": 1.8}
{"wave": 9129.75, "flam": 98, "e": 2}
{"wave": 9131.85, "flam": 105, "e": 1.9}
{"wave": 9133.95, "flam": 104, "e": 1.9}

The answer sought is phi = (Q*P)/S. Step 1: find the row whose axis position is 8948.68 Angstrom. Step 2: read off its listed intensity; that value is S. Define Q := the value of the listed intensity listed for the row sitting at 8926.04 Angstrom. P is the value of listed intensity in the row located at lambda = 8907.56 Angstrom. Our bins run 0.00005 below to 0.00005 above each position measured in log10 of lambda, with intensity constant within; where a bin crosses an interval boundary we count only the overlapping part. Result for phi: 110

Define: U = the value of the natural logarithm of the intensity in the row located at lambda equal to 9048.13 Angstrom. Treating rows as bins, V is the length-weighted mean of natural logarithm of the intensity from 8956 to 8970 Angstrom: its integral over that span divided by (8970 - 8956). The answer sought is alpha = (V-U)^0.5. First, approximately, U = 4.62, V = 4.63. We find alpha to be 0.084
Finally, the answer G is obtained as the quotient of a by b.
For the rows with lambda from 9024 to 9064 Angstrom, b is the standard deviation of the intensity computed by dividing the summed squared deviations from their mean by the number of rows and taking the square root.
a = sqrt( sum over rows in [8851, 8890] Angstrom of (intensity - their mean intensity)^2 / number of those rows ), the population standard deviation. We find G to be 1.17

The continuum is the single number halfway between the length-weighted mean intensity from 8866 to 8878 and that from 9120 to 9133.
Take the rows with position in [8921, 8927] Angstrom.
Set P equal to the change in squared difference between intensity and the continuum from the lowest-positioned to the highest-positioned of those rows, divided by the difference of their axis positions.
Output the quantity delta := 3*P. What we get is 0.0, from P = 0.00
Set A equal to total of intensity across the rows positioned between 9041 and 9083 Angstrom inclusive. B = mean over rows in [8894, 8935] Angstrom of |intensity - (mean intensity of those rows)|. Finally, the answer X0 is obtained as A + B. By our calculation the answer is 2033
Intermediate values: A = 2031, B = 2.2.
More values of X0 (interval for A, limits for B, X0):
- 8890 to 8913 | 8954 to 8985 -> 1139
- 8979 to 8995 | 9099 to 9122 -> 814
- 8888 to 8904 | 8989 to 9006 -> 830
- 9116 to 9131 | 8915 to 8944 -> 700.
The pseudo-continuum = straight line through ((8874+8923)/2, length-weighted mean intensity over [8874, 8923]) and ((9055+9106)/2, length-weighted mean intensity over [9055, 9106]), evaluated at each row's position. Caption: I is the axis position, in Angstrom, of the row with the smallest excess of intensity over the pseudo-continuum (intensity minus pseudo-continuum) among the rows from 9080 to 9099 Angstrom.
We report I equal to 9087.80 Angstrom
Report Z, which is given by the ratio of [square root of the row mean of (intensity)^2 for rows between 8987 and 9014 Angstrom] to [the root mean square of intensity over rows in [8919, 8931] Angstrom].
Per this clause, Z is 0.997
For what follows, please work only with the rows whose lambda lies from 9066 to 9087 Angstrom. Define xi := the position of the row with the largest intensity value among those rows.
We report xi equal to 9066.90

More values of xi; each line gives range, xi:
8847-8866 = 8848.28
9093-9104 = 9094.08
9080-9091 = 9083.62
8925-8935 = 8934.26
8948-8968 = 8954.86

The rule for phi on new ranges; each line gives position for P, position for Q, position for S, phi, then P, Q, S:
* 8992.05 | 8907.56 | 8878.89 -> 107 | 102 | 106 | 101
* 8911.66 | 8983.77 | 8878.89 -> 104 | 104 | 101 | 101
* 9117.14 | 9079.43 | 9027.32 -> 93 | 96.6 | 96.8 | 101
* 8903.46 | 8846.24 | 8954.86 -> 104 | 105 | 104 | 105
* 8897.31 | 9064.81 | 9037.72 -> 105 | 100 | 105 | 100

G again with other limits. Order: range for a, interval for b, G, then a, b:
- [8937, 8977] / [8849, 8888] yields 0.96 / 2.1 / 2.2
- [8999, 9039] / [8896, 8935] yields 1.14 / 3.9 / 3.4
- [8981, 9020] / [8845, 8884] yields 1.79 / 4.2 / 2.4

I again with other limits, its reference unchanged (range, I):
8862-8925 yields 8919.88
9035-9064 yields 9039.80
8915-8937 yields 8919.88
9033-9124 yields 9087.80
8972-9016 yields 9010.71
